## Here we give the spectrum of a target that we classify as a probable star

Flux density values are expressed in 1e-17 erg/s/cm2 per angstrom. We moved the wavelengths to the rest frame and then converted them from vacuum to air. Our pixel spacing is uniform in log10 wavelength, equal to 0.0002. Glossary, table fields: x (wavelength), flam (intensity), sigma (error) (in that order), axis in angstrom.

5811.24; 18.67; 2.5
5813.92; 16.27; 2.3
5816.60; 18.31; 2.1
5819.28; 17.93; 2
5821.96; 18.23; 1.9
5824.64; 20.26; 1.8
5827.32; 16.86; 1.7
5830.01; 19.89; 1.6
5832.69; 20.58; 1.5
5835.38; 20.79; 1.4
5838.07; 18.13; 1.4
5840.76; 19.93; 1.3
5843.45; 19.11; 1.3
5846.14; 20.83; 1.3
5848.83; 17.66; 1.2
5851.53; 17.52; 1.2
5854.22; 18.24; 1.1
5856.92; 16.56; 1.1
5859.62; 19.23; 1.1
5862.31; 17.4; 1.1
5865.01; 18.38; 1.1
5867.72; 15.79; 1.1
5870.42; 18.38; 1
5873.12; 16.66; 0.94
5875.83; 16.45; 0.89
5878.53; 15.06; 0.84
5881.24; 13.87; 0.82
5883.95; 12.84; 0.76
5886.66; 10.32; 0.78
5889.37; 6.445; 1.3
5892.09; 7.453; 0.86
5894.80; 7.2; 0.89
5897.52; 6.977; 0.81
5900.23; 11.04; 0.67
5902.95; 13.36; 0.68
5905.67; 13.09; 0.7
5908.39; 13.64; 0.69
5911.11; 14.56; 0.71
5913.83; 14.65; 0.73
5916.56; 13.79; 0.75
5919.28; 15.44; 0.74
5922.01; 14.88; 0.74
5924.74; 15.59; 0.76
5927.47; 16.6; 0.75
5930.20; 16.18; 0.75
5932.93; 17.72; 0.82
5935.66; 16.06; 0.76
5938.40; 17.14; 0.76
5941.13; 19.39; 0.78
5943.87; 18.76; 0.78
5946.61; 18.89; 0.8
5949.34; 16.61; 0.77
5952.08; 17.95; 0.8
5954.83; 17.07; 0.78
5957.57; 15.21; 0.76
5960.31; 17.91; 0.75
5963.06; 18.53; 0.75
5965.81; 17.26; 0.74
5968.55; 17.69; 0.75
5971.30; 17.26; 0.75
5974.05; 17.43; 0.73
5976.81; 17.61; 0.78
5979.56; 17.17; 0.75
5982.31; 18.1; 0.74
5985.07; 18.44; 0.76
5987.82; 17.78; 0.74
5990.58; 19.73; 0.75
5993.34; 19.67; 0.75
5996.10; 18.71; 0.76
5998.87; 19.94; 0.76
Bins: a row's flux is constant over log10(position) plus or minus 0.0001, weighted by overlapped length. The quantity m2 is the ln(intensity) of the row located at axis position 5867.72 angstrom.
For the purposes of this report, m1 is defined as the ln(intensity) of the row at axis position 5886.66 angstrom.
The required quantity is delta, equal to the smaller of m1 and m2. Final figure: 2.33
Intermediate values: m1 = 2.33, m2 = 2.76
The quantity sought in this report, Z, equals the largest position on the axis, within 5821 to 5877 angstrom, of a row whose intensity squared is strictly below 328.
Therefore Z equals 5875.83 angstrom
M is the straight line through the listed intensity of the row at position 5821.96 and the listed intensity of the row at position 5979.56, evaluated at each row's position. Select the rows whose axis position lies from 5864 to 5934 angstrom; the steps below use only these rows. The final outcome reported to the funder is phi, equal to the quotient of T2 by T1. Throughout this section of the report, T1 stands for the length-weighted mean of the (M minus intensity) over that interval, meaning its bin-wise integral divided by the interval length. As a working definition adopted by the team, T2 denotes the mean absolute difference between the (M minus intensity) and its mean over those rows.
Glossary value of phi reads 0.7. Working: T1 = 4.0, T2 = 2.7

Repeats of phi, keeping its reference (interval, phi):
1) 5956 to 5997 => -1.2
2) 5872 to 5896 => 0.6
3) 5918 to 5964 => 3.2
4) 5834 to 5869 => -2.9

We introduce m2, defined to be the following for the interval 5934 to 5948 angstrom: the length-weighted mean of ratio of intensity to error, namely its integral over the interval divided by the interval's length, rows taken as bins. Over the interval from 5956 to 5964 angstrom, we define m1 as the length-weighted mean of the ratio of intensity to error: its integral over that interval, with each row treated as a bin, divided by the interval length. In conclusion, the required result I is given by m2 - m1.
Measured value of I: 0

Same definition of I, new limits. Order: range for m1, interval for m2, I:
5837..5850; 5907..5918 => 5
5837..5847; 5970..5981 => 8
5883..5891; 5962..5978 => 12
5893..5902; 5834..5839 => 3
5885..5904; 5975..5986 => 12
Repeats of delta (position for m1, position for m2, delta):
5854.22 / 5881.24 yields 2.63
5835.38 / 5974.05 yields 2.86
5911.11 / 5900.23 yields 2.40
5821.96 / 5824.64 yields 2.90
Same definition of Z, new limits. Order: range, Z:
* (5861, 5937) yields 5935.66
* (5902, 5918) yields 5916.56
